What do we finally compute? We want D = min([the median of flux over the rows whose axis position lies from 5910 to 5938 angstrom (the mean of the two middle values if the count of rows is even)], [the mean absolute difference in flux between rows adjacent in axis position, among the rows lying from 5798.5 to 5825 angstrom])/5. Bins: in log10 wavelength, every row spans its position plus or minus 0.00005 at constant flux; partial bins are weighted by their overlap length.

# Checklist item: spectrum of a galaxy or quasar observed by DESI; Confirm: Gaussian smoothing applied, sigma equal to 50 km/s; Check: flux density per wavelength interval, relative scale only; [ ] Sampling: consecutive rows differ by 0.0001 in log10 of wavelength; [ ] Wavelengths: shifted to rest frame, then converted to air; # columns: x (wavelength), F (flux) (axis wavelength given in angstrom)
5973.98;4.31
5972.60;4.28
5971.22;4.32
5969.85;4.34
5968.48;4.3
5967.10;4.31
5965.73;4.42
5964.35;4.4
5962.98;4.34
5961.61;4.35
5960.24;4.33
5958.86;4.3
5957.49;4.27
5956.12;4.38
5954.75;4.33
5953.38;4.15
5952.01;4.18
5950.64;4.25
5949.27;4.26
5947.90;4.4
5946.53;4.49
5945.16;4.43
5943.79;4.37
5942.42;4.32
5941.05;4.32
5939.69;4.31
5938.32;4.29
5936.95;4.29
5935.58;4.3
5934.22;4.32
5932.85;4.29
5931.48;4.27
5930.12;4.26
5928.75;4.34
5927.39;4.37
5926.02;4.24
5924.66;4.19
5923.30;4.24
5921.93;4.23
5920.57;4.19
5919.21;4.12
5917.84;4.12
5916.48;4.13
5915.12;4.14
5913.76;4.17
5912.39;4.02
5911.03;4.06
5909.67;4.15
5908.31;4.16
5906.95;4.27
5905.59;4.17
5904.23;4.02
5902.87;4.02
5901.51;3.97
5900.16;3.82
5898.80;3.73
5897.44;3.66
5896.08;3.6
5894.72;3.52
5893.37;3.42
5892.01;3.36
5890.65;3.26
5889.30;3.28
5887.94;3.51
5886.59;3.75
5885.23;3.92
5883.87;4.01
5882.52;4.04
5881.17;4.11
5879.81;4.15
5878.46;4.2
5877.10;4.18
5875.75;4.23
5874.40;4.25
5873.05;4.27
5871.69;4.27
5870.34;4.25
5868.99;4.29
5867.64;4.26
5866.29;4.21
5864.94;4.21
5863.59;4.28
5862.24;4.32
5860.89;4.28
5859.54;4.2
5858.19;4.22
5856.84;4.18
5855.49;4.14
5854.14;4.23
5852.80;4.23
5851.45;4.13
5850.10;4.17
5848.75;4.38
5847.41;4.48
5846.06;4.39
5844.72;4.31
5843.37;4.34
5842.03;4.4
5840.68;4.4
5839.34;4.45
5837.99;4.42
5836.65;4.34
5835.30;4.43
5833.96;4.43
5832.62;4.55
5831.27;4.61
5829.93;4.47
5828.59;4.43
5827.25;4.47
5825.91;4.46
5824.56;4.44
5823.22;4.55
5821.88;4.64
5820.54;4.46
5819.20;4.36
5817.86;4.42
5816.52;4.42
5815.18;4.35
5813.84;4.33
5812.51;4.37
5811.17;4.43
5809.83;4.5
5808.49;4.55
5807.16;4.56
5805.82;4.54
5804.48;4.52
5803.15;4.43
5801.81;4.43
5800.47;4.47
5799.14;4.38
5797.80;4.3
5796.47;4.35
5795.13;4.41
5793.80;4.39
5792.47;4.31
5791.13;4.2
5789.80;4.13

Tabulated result 0.0118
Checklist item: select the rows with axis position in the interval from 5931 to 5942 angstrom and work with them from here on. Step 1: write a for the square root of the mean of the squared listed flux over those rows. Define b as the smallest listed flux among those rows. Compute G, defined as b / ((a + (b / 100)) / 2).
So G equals 1.97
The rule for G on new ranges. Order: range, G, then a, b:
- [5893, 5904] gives 1.82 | 3.72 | 3.42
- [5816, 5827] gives 1.93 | 4.47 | 4.36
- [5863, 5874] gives 1.96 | 4.26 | 4.21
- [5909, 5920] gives 1.94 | 4.11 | 4.02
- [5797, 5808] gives 1.91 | 4.45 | 4.3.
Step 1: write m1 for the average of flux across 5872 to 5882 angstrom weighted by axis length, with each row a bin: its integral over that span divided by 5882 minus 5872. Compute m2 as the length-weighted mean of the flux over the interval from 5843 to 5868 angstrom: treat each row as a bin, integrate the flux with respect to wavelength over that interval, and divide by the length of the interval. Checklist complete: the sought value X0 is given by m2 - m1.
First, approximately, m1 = 4.20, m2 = 4.26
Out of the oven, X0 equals 0.06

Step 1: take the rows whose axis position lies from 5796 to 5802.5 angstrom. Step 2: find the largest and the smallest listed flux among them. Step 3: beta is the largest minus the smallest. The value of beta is 0.17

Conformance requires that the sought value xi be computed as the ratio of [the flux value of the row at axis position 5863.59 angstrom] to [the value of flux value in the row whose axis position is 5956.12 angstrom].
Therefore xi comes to 0.98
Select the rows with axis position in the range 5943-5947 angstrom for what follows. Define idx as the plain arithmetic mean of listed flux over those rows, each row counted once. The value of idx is 4.43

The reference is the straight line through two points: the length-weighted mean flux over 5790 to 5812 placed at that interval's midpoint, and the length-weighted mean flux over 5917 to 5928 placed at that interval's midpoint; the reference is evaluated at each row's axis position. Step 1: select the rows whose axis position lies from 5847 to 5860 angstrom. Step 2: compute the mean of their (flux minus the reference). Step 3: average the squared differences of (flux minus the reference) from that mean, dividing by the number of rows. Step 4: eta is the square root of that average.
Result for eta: 0.101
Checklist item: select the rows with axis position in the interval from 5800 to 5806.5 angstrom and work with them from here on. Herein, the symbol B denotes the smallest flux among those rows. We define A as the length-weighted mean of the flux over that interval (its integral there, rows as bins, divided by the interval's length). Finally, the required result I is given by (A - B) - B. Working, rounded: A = 4.47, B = 4.43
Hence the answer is -4.39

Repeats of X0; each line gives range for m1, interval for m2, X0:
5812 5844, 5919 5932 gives -0.19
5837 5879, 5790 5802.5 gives 0.07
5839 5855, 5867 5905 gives -0.42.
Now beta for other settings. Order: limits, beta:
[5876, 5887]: 0.45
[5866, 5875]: 0.08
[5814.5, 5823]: 0.29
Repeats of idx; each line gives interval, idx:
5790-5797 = 4.33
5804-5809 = 4.54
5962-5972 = 4.35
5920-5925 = 4.21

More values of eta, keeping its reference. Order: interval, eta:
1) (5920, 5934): 0.060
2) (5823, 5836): 0.060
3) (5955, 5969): 0.047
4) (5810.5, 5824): 0.097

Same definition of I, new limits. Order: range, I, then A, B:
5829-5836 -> -4.37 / 4.49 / 4.43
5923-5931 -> -4.10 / 4.28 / 4.19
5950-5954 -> -4.11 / 4.19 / 4.15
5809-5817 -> -4.26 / 4.40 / 4.33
